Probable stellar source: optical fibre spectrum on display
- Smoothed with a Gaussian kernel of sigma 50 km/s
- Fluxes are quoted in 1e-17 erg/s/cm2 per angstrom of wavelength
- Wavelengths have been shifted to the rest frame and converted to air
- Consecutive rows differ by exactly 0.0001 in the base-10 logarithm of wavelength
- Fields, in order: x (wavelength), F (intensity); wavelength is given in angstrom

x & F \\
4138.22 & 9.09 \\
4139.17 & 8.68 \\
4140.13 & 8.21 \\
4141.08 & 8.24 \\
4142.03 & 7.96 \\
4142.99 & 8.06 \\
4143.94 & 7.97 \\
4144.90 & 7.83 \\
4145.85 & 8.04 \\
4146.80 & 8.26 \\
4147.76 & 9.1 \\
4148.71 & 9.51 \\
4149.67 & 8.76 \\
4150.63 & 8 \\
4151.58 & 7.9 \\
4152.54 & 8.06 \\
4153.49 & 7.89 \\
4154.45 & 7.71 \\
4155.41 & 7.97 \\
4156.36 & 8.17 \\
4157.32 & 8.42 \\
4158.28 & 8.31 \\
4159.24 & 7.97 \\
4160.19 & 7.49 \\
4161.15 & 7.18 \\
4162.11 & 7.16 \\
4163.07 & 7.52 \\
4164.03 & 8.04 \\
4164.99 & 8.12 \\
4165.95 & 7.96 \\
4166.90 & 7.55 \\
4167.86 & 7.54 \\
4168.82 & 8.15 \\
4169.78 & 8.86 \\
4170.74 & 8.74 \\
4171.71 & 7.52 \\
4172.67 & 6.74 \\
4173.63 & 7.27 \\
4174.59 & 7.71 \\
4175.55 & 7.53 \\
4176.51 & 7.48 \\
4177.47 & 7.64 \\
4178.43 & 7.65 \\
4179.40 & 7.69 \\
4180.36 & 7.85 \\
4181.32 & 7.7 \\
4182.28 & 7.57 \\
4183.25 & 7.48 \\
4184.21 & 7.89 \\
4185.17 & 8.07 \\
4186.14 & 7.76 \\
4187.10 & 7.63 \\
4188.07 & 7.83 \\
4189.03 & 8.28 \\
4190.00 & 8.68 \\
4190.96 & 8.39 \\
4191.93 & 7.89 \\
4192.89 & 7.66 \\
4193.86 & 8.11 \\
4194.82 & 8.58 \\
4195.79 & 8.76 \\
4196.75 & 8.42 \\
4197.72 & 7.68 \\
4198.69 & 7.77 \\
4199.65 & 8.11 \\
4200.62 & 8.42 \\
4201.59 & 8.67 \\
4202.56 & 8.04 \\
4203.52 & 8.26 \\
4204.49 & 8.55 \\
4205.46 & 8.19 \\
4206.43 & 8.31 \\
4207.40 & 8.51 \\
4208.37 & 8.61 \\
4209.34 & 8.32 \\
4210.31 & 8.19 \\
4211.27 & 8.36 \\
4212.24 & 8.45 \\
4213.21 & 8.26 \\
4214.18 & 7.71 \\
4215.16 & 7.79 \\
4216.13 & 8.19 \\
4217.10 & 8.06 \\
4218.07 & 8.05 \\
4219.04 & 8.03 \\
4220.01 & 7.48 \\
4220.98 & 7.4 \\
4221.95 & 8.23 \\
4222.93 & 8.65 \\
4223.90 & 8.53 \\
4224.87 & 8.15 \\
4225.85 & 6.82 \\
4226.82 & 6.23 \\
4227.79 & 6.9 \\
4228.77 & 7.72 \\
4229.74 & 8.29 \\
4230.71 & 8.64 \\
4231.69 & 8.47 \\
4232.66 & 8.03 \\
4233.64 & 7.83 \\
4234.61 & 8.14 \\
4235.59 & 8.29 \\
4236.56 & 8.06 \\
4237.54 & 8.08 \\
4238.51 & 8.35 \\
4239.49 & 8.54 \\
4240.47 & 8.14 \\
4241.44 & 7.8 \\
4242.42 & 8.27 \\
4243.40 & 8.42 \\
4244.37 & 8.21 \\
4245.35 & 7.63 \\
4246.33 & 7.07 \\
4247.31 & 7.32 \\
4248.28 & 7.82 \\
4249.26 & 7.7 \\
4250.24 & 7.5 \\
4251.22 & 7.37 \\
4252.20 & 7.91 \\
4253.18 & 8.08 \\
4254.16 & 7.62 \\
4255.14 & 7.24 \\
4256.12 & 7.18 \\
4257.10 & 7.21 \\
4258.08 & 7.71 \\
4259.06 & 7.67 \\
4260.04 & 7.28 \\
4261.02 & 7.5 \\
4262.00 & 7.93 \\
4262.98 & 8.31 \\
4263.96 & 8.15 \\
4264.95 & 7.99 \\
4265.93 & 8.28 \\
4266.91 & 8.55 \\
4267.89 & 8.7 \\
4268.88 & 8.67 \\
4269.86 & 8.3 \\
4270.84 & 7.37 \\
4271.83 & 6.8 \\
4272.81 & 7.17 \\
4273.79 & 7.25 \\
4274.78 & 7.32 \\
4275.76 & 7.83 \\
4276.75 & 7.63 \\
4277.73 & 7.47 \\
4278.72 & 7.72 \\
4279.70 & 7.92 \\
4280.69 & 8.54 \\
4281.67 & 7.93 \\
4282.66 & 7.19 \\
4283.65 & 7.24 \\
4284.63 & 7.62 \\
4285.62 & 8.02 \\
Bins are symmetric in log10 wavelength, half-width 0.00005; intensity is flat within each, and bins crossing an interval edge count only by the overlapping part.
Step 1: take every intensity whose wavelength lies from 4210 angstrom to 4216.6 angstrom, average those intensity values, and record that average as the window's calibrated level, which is 8.14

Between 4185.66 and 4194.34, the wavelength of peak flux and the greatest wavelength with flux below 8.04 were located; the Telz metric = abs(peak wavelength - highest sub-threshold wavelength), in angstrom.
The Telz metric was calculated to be 2.9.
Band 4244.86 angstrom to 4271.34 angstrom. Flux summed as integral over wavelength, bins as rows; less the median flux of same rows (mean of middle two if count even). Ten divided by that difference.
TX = 0.0504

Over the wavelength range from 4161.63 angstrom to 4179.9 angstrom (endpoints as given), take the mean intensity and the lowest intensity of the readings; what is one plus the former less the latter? 2.0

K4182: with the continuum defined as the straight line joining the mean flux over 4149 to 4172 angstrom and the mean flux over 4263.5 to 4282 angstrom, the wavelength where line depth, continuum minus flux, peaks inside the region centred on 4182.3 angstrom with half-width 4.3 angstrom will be 4183.25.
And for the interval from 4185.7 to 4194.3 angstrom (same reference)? 4187.10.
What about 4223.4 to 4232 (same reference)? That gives 4226.82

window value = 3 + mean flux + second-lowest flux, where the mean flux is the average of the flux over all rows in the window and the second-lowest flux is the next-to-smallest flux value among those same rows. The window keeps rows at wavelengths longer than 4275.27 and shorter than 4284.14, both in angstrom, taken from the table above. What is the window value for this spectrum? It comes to 18.0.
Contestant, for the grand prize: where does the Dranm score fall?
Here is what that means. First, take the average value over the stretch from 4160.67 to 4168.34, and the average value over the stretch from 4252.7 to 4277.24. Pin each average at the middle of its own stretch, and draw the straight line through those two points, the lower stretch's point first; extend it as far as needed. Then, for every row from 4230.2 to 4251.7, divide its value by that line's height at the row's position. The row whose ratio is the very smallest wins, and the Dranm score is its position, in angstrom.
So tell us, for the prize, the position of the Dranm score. 4246.33 angstrom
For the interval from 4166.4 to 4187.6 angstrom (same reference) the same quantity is 4172.67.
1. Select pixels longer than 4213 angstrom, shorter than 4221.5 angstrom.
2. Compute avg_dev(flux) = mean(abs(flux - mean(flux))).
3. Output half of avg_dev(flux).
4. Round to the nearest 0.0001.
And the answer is 0.1291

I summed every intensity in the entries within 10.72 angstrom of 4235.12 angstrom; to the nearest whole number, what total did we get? 175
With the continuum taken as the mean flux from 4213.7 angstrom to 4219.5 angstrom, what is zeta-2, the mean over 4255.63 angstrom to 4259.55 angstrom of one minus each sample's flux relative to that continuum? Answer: 0.066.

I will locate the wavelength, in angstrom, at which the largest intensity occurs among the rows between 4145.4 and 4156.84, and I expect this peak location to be 4148.71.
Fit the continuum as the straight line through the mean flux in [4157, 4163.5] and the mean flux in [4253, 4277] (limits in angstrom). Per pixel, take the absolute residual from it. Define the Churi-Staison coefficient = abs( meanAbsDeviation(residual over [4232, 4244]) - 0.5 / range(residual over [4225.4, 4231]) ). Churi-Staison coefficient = 0.16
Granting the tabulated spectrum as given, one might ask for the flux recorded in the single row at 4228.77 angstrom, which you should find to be 7.72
